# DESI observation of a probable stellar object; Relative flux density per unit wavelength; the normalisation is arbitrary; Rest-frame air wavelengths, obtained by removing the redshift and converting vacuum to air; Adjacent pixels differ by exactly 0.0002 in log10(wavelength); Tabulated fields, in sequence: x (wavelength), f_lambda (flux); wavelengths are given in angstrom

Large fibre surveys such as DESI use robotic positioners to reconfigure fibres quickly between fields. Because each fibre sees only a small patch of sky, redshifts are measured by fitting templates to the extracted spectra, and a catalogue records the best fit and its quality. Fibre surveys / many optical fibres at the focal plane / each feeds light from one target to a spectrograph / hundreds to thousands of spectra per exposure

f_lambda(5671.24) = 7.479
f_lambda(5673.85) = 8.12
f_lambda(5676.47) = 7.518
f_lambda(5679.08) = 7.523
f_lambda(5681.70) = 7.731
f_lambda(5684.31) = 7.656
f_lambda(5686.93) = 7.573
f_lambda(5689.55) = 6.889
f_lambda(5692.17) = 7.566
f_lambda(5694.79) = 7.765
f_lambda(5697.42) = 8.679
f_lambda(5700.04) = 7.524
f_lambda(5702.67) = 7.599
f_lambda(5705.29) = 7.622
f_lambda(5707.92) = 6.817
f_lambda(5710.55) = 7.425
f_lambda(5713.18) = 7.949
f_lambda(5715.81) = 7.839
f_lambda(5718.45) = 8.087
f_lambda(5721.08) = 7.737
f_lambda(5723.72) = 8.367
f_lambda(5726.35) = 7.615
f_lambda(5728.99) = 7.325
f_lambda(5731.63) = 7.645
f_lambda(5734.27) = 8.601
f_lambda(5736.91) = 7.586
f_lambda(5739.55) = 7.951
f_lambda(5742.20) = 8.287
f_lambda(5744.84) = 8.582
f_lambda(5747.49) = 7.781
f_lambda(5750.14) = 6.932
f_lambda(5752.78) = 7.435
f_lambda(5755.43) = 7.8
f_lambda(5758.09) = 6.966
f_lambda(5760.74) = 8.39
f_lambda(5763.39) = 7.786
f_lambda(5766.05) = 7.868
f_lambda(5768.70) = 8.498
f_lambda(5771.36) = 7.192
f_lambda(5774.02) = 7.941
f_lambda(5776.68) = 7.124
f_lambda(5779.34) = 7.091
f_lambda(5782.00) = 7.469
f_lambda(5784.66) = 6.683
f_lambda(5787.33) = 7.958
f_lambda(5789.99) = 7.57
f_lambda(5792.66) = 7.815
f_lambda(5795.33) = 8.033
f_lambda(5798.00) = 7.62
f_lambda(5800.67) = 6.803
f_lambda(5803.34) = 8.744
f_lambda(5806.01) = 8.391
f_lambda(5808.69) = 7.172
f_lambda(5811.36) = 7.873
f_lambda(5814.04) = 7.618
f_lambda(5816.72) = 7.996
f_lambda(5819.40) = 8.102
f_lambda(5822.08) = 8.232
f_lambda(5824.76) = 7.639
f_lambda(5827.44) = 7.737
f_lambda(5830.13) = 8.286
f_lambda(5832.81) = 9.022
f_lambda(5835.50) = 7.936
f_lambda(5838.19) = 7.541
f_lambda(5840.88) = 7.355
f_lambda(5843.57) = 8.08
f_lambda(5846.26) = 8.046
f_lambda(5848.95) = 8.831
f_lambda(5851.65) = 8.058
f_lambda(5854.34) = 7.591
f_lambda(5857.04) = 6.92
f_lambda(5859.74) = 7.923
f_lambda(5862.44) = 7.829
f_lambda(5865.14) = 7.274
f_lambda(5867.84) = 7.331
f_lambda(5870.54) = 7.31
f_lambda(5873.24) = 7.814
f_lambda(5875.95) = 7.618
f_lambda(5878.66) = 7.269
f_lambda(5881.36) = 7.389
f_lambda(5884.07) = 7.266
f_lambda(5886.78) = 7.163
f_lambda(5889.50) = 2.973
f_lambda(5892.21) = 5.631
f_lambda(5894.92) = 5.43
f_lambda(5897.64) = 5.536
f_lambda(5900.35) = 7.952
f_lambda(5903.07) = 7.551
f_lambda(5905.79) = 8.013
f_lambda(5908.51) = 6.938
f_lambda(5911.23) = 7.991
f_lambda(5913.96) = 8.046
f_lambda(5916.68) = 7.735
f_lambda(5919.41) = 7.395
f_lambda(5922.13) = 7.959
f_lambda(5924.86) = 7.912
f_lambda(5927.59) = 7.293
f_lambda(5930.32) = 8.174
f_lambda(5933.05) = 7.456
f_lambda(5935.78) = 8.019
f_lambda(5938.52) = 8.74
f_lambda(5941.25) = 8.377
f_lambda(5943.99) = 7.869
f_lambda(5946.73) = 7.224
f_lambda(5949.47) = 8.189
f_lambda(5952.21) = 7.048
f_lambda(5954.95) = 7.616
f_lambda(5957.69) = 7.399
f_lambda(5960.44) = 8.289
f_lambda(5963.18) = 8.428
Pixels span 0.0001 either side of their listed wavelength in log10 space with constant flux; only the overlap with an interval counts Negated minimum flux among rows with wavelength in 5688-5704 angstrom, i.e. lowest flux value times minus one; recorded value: -6.89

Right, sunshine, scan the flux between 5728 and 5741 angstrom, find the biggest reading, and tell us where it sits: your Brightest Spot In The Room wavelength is 5734.27 angstrom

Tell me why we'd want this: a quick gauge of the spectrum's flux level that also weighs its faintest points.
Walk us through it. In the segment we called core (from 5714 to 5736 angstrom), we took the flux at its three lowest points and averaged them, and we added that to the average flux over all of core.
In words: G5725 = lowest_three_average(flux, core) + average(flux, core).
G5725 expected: 15.4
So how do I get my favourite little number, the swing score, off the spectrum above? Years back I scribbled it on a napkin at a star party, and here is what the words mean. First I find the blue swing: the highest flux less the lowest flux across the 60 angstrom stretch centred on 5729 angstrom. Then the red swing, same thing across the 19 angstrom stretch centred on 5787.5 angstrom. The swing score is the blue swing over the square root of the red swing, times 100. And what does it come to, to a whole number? 154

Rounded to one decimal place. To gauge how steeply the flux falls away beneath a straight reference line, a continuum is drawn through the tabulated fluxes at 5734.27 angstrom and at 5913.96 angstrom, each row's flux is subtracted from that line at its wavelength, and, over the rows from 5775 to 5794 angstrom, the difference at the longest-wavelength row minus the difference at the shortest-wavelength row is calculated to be -0.7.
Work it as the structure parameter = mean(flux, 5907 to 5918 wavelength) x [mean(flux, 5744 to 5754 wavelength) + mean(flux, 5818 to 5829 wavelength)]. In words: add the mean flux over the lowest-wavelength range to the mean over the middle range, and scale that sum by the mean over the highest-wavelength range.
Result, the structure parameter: 120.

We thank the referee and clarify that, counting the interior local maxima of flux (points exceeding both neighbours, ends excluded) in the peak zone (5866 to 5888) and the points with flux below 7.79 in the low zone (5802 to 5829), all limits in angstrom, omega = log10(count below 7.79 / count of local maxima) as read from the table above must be 0.30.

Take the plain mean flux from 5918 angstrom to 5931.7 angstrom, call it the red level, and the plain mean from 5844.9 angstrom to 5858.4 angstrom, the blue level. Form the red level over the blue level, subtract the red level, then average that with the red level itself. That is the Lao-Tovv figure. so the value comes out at 0.491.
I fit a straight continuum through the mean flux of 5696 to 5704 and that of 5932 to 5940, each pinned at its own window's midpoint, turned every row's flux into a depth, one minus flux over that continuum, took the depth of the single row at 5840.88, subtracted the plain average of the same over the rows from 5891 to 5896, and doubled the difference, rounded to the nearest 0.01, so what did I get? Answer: -0.46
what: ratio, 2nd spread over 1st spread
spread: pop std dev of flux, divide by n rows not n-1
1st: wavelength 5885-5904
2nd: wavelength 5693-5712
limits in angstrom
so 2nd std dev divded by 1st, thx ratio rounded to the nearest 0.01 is 0.32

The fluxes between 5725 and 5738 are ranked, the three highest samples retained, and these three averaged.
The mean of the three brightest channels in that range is 7.95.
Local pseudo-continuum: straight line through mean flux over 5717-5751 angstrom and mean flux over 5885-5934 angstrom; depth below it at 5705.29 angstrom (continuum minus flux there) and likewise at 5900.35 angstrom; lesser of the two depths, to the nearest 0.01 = -0.84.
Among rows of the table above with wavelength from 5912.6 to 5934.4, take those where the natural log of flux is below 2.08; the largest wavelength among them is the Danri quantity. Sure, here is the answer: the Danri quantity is 5933.05 angstrom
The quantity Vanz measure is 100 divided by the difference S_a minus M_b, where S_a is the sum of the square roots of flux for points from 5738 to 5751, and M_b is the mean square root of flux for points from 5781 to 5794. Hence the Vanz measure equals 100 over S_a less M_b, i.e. 8.84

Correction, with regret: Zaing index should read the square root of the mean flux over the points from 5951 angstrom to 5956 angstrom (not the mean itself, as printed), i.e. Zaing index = 2.71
